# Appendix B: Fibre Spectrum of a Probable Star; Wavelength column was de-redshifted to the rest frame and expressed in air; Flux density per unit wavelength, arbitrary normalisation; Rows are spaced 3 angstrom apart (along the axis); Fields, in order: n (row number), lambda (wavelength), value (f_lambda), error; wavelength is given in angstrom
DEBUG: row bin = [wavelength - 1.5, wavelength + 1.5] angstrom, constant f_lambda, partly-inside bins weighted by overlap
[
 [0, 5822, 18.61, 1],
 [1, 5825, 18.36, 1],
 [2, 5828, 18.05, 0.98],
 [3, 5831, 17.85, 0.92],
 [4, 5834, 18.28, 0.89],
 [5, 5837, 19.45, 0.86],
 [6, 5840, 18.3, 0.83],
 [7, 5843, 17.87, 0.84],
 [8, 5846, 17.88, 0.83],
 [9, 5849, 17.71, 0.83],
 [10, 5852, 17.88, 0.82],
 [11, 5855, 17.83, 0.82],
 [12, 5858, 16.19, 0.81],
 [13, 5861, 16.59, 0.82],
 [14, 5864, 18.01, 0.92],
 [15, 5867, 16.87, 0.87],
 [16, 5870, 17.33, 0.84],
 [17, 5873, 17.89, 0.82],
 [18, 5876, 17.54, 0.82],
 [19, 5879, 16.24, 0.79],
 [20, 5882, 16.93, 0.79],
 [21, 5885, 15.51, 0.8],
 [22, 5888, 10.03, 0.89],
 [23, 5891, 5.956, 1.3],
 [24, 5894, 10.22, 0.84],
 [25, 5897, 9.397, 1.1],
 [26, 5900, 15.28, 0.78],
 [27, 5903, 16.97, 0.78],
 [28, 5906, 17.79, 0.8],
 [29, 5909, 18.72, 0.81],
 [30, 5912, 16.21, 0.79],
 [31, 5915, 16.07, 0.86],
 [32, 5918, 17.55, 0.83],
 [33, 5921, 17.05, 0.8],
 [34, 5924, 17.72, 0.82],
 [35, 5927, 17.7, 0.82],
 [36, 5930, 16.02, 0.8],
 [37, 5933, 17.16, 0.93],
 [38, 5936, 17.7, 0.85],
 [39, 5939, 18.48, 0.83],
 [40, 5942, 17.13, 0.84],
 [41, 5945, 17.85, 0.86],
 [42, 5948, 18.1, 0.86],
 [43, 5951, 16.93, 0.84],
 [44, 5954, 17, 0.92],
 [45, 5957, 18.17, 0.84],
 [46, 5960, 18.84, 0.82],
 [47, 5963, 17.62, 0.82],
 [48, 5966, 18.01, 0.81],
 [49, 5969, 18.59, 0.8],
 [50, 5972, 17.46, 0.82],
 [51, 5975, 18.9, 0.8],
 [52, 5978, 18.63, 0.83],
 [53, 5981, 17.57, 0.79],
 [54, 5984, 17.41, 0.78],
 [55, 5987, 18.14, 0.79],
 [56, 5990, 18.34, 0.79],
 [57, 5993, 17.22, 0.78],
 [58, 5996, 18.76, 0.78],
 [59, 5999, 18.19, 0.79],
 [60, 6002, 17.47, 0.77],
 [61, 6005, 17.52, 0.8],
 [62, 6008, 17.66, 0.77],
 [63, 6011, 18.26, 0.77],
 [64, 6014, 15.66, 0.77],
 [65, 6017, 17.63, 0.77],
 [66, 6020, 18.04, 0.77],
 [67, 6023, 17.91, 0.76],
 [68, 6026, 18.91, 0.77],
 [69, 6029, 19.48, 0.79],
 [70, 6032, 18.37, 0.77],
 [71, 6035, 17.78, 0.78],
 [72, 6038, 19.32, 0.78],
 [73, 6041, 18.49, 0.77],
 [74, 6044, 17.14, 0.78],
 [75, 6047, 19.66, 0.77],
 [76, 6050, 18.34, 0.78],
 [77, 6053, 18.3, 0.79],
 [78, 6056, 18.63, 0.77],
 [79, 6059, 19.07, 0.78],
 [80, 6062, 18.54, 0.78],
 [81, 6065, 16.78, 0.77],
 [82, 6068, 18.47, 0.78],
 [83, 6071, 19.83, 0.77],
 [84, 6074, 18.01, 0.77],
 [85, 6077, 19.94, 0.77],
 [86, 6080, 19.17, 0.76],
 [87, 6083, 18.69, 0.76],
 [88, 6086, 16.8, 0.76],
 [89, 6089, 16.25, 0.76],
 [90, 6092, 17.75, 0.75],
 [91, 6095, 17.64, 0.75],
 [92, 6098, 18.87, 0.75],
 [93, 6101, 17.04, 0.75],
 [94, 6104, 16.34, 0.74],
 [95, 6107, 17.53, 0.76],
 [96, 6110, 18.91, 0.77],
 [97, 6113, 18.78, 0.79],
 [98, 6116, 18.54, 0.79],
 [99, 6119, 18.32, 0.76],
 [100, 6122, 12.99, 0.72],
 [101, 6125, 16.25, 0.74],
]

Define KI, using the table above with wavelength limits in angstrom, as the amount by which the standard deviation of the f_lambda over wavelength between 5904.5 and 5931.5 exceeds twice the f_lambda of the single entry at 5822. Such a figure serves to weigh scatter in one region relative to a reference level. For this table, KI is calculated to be -36.3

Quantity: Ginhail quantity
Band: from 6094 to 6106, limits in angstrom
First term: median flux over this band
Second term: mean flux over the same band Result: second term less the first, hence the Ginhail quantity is 0.13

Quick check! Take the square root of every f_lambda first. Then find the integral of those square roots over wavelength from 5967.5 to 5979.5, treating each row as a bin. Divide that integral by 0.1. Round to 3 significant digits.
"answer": 515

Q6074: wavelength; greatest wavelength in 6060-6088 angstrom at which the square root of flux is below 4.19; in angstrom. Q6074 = 6086 angstrom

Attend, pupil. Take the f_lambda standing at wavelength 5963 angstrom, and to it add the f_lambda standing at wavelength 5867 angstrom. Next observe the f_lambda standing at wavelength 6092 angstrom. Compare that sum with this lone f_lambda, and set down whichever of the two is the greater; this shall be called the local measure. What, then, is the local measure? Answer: 34.5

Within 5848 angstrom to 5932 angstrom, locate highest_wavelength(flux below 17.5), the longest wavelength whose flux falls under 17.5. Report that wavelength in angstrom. 5930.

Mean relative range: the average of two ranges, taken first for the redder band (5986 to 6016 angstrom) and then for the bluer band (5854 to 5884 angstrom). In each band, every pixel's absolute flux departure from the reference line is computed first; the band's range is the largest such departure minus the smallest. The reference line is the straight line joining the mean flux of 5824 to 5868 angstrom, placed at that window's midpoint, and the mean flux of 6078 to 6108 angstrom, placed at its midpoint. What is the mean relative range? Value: 1.8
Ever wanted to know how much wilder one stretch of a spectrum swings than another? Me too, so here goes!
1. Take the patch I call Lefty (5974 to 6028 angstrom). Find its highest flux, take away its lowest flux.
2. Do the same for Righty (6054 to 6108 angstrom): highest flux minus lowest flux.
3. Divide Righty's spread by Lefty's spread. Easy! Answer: 1.1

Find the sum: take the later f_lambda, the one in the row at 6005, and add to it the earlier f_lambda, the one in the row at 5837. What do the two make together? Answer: 37.0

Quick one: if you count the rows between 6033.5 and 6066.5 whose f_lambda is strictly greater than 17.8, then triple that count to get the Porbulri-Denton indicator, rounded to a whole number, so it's 24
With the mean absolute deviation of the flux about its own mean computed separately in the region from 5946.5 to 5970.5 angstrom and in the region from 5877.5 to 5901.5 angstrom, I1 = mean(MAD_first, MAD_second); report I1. 2.0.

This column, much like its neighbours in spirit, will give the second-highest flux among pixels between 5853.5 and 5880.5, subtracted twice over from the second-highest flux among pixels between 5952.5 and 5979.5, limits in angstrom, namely -16.9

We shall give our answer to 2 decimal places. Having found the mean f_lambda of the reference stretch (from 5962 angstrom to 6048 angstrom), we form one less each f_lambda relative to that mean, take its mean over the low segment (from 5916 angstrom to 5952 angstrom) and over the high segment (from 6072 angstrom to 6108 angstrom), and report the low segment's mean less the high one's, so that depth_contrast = 0.02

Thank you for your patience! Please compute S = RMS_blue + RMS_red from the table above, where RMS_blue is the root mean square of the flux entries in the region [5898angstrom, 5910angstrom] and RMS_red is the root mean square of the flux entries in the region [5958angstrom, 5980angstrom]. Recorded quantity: 35.5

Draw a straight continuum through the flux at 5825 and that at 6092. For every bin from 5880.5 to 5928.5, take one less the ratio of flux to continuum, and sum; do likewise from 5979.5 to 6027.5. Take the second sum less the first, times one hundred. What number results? -270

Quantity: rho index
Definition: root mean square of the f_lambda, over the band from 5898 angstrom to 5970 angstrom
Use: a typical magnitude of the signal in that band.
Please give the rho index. 17.5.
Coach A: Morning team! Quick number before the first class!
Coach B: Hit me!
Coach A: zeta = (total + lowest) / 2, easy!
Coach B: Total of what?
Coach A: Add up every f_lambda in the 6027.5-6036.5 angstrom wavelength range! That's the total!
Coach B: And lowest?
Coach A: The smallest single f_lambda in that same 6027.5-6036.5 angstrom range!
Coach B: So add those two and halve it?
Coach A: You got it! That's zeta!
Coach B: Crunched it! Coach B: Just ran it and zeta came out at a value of 37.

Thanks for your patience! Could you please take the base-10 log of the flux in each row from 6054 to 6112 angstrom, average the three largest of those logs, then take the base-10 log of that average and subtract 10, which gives -9.89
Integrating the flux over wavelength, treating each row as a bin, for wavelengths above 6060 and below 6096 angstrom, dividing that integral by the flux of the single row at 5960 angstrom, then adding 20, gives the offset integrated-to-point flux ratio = 55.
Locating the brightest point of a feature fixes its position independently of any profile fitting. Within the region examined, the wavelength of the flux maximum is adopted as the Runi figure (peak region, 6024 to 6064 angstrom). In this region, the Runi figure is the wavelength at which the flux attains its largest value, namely 6047 angstrom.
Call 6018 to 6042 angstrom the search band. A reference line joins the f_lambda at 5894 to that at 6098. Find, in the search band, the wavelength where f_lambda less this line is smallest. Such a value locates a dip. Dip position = 6035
